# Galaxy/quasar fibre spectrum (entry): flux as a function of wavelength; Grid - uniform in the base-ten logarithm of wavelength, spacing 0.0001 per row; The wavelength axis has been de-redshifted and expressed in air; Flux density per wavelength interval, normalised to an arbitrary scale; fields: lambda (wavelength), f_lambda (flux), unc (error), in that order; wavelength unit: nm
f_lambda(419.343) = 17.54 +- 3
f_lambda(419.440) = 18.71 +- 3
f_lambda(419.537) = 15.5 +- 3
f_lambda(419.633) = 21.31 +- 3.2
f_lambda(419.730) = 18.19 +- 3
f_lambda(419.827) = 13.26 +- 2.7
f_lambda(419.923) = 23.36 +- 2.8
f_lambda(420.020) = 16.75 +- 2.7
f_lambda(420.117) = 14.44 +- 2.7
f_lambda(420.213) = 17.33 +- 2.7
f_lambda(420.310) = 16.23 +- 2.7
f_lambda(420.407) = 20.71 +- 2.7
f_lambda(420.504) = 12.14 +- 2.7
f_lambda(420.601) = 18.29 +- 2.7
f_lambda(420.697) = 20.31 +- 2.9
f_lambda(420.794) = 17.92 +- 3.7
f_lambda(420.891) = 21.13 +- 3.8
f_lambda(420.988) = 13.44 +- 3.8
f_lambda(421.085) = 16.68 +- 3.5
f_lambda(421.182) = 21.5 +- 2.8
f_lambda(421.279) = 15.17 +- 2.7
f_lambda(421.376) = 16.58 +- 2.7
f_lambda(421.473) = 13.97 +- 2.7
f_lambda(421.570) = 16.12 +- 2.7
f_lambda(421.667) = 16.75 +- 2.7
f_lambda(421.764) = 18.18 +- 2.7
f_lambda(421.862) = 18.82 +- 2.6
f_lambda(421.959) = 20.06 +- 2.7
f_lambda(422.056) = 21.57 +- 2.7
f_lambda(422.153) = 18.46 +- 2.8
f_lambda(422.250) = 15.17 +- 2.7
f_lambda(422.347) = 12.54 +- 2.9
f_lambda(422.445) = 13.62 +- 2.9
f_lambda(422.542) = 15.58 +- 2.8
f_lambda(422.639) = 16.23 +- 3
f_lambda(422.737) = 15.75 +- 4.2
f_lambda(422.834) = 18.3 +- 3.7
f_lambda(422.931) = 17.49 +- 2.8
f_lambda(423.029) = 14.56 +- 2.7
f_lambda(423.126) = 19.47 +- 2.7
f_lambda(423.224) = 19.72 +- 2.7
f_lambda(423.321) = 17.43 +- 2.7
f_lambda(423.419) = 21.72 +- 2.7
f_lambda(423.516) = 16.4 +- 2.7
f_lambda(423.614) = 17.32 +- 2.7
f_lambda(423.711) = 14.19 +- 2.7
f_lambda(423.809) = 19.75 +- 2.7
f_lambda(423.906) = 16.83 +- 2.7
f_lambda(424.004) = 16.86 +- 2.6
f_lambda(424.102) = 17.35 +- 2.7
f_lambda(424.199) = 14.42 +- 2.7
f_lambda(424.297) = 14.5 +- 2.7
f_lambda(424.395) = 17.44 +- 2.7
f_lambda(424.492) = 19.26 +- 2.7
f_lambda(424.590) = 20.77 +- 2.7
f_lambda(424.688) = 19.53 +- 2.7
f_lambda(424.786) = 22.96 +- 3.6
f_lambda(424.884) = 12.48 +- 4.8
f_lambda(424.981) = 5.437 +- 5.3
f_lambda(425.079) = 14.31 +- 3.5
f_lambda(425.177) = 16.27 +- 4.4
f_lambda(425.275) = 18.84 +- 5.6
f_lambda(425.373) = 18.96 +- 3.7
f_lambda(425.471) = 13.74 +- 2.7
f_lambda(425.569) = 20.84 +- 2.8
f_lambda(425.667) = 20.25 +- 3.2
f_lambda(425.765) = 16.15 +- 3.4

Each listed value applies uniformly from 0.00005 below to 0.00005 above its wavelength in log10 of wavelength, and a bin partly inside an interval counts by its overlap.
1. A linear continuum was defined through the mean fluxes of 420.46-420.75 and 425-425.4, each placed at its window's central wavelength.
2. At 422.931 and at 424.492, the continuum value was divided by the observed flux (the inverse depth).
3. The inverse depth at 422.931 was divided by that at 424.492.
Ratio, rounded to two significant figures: 1.1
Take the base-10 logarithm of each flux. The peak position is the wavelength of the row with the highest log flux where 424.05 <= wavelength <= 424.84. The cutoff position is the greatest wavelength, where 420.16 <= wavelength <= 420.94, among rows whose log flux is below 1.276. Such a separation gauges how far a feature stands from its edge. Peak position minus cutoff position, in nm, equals 3.99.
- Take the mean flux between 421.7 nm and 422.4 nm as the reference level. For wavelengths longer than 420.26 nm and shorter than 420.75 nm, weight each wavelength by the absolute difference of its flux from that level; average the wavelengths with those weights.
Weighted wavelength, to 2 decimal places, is 420.50 nm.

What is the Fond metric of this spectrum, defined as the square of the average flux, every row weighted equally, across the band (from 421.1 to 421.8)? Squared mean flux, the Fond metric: 285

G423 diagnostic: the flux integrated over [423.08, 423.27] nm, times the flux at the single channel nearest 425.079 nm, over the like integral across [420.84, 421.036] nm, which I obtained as 16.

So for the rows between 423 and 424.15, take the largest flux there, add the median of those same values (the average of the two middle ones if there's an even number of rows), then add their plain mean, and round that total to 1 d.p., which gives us 56.7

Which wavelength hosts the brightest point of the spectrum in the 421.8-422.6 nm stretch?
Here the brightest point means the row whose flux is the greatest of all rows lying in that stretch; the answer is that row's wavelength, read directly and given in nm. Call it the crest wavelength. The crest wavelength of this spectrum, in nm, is 422.056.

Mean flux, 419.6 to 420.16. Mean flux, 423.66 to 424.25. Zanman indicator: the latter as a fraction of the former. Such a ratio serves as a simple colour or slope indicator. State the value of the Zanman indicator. 0.93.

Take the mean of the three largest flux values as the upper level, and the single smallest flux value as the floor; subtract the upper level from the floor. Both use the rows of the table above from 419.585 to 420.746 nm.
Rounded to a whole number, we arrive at -10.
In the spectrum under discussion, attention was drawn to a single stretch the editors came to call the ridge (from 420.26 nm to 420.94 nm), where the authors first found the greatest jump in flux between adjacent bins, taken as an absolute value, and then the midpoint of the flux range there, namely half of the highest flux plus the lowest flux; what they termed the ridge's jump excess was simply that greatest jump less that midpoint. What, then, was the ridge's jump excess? -8.1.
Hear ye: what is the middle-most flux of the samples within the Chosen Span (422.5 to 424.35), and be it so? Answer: 16.9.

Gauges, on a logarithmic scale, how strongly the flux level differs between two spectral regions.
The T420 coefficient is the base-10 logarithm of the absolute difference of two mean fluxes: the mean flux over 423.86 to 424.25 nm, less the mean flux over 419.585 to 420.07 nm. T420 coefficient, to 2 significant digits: 0.34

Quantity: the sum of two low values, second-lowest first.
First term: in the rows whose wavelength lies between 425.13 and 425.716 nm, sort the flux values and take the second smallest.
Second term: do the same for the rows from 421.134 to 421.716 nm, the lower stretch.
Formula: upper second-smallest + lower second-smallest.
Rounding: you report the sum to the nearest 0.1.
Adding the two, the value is 31.4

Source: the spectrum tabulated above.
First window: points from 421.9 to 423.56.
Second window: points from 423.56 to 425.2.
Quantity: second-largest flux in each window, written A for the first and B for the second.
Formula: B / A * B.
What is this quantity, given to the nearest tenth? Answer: 20.0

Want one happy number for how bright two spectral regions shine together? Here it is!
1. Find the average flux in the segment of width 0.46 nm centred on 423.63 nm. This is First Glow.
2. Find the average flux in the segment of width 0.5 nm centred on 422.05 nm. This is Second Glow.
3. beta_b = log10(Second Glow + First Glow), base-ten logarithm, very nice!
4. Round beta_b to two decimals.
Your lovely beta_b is 1.56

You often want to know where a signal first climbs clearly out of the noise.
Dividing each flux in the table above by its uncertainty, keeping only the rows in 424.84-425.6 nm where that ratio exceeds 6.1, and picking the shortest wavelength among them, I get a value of 425.569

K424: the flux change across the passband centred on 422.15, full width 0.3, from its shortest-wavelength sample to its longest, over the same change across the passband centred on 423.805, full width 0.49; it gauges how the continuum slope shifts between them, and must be 13.9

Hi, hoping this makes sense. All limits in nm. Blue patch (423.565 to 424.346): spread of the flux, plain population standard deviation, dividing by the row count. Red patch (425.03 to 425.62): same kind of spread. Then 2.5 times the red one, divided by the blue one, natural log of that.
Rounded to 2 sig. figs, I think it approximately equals 1.3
